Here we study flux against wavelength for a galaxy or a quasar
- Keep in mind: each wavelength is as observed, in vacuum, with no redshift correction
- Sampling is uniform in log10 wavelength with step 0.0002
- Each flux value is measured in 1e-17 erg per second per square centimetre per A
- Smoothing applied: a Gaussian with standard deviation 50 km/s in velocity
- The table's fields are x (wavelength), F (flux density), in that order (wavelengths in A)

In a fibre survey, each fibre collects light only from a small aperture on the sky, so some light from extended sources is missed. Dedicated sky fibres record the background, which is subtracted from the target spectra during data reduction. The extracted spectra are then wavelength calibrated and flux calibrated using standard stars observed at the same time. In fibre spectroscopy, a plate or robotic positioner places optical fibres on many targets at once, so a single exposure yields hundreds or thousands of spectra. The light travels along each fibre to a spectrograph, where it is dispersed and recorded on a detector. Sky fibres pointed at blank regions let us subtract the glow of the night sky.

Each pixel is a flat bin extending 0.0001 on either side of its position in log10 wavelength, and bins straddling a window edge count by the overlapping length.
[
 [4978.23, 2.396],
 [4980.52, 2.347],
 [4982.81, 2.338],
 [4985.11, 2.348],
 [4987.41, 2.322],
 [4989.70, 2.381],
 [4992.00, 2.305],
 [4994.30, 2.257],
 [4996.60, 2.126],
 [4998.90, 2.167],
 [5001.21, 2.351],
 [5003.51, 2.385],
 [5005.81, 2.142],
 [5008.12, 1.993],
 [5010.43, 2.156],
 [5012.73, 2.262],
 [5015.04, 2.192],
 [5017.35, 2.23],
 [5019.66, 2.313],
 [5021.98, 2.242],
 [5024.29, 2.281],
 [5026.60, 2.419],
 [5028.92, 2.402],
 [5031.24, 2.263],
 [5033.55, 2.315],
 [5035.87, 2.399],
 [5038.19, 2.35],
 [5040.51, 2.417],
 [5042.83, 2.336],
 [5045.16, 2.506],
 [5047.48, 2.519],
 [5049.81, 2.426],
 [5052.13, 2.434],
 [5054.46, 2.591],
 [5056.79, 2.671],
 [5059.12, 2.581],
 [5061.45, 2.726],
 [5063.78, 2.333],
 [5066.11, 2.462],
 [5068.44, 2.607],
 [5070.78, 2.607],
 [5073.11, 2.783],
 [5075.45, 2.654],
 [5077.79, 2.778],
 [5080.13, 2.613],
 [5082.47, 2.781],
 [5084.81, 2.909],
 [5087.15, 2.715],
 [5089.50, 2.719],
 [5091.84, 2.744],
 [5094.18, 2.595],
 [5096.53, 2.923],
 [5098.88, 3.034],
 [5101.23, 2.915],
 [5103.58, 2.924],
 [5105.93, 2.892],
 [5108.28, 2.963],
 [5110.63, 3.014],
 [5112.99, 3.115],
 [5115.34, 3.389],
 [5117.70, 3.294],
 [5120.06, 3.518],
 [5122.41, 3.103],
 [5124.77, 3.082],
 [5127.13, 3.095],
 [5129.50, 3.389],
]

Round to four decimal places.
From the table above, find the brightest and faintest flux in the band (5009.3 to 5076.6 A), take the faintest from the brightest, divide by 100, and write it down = 0.0063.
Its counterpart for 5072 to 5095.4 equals 0.0031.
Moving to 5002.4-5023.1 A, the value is 0.0039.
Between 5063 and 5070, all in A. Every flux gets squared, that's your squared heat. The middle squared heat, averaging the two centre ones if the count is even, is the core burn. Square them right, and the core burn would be 6.1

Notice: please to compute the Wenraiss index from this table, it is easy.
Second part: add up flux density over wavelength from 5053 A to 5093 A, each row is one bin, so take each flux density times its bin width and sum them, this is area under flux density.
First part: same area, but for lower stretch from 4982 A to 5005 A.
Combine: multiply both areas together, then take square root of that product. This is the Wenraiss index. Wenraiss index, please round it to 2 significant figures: 75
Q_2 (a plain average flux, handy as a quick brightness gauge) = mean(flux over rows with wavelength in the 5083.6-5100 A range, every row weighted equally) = 2.8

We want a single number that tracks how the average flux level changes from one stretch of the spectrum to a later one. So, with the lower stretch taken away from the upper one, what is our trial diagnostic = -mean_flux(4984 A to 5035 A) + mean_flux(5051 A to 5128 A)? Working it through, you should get 0.57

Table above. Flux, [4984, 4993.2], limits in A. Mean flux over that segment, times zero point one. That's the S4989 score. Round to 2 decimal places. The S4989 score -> 0.23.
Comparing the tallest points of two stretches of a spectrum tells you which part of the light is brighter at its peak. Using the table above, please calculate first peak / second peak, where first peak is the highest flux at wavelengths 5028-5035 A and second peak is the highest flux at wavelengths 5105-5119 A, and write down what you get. 0.71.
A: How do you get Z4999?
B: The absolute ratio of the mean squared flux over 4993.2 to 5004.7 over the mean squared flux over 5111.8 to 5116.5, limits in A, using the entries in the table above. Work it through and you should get 0.48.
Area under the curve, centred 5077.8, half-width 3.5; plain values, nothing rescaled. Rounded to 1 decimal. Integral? 18.8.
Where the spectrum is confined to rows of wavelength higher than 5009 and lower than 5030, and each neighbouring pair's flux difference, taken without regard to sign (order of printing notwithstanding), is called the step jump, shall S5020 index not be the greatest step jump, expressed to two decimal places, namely 0.14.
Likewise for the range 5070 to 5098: 0.33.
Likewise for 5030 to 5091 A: 0.39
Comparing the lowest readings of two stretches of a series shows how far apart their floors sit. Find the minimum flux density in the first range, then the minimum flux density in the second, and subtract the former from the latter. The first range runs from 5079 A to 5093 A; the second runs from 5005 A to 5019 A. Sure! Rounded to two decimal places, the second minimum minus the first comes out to -0.62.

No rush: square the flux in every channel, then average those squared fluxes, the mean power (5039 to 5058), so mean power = 6.2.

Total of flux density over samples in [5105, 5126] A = 28.4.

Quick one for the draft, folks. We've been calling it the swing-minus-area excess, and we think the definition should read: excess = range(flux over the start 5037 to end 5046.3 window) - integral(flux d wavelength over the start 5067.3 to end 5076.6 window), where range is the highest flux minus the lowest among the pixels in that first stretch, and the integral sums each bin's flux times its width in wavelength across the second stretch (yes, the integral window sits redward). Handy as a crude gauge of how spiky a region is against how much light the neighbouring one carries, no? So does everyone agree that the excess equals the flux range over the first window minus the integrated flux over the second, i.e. -25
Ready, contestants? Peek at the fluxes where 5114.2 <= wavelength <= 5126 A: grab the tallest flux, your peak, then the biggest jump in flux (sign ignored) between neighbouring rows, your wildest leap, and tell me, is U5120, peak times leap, 1.46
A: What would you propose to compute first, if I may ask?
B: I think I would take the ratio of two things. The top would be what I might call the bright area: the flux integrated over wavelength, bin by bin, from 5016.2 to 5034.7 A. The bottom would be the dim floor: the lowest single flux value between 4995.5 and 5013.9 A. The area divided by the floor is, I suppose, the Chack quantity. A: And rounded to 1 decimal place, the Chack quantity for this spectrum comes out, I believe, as 21.4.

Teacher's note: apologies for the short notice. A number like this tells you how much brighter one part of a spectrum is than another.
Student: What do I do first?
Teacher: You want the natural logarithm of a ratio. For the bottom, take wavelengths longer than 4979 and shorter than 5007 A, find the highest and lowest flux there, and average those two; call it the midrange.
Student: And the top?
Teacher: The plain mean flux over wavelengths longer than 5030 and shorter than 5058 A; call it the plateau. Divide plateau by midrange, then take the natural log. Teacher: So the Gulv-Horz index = 0.08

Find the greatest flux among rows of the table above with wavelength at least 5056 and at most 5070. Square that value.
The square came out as 7.4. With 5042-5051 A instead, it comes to 6.3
